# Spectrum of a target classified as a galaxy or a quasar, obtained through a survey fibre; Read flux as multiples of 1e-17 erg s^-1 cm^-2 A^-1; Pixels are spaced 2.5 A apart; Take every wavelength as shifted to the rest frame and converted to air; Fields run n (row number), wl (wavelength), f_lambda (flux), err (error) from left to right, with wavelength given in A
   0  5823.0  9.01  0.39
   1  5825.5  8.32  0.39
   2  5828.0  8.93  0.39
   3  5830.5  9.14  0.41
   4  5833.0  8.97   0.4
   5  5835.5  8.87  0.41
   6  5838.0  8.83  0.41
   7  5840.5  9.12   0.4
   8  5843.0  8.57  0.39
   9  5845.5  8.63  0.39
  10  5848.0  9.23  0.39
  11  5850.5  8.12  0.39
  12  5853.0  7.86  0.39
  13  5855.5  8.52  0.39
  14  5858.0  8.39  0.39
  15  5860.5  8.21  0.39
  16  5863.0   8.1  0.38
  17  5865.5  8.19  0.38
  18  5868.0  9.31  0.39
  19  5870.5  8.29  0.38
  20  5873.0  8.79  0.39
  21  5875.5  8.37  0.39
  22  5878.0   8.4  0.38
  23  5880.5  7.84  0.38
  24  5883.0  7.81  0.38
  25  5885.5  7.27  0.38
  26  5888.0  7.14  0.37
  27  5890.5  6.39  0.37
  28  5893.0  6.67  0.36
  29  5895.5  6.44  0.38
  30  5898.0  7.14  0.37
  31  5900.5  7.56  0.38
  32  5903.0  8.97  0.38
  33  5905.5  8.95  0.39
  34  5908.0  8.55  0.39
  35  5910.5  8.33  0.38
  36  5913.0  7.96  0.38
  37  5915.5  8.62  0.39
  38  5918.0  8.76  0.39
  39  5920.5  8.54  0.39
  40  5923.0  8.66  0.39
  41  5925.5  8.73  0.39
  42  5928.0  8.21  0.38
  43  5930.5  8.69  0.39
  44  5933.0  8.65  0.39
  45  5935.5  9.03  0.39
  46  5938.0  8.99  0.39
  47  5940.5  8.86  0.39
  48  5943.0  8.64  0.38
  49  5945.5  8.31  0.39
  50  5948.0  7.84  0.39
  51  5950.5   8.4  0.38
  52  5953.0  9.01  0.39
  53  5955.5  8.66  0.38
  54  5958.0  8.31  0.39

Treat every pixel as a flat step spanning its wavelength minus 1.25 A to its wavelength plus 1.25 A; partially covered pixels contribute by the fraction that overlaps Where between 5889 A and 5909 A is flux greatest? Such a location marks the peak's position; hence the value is 5903.0 A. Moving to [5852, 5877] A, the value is 5868.0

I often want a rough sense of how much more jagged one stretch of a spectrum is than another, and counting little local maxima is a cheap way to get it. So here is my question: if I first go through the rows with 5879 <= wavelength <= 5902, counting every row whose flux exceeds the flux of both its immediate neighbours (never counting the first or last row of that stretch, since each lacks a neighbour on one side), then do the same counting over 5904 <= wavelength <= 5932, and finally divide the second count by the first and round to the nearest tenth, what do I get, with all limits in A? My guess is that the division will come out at 2.0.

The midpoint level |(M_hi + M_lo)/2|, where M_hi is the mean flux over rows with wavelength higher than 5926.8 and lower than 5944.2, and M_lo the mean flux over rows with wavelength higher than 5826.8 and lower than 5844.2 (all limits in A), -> 8.82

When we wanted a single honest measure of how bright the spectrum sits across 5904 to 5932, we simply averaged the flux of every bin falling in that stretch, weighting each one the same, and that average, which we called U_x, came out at 8.55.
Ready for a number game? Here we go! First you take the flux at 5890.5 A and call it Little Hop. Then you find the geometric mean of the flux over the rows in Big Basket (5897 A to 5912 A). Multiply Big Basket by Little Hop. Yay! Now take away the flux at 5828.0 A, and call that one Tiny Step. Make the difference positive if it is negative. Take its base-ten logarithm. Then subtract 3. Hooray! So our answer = -1.36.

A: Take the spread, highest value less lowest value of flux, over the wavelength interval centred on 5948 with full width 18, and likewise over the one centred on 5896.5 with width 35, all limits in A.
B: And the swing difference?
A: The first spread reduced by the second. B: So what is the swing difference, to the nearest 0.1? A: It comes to -1.4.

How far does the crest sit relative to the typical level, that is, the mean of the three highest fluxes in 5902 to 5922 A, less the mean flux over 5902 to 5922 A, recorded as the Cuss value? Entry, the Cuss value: 0.31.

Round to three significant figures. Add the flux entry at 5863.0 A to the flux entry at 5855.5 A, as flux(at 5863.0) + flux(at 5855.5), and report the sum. 16.6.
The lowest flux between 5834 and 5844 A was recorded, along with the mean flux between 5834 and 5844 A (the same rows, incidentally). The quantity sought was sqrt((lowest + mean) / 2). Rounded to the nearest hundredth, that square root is 2.95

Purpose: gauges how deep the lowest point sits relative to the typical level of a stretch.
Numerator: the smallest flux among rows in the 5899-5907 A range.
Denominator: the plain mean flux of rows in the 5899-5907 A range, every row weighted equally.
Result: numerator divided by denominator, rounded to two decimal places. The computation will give 0.89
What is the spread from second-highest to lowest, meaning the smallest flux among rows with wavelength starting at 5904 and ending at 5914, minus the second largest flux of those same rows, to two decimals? -0.59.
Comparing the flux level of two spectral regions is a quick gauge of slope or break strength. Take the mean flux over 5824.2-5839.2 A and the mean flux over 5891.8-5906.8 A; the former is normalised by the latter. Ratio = 1.16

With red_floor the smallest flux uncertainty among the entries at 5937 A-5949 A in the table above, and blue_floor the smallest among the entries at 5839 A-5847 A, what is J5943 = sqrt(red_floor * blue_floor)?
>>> 0.385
